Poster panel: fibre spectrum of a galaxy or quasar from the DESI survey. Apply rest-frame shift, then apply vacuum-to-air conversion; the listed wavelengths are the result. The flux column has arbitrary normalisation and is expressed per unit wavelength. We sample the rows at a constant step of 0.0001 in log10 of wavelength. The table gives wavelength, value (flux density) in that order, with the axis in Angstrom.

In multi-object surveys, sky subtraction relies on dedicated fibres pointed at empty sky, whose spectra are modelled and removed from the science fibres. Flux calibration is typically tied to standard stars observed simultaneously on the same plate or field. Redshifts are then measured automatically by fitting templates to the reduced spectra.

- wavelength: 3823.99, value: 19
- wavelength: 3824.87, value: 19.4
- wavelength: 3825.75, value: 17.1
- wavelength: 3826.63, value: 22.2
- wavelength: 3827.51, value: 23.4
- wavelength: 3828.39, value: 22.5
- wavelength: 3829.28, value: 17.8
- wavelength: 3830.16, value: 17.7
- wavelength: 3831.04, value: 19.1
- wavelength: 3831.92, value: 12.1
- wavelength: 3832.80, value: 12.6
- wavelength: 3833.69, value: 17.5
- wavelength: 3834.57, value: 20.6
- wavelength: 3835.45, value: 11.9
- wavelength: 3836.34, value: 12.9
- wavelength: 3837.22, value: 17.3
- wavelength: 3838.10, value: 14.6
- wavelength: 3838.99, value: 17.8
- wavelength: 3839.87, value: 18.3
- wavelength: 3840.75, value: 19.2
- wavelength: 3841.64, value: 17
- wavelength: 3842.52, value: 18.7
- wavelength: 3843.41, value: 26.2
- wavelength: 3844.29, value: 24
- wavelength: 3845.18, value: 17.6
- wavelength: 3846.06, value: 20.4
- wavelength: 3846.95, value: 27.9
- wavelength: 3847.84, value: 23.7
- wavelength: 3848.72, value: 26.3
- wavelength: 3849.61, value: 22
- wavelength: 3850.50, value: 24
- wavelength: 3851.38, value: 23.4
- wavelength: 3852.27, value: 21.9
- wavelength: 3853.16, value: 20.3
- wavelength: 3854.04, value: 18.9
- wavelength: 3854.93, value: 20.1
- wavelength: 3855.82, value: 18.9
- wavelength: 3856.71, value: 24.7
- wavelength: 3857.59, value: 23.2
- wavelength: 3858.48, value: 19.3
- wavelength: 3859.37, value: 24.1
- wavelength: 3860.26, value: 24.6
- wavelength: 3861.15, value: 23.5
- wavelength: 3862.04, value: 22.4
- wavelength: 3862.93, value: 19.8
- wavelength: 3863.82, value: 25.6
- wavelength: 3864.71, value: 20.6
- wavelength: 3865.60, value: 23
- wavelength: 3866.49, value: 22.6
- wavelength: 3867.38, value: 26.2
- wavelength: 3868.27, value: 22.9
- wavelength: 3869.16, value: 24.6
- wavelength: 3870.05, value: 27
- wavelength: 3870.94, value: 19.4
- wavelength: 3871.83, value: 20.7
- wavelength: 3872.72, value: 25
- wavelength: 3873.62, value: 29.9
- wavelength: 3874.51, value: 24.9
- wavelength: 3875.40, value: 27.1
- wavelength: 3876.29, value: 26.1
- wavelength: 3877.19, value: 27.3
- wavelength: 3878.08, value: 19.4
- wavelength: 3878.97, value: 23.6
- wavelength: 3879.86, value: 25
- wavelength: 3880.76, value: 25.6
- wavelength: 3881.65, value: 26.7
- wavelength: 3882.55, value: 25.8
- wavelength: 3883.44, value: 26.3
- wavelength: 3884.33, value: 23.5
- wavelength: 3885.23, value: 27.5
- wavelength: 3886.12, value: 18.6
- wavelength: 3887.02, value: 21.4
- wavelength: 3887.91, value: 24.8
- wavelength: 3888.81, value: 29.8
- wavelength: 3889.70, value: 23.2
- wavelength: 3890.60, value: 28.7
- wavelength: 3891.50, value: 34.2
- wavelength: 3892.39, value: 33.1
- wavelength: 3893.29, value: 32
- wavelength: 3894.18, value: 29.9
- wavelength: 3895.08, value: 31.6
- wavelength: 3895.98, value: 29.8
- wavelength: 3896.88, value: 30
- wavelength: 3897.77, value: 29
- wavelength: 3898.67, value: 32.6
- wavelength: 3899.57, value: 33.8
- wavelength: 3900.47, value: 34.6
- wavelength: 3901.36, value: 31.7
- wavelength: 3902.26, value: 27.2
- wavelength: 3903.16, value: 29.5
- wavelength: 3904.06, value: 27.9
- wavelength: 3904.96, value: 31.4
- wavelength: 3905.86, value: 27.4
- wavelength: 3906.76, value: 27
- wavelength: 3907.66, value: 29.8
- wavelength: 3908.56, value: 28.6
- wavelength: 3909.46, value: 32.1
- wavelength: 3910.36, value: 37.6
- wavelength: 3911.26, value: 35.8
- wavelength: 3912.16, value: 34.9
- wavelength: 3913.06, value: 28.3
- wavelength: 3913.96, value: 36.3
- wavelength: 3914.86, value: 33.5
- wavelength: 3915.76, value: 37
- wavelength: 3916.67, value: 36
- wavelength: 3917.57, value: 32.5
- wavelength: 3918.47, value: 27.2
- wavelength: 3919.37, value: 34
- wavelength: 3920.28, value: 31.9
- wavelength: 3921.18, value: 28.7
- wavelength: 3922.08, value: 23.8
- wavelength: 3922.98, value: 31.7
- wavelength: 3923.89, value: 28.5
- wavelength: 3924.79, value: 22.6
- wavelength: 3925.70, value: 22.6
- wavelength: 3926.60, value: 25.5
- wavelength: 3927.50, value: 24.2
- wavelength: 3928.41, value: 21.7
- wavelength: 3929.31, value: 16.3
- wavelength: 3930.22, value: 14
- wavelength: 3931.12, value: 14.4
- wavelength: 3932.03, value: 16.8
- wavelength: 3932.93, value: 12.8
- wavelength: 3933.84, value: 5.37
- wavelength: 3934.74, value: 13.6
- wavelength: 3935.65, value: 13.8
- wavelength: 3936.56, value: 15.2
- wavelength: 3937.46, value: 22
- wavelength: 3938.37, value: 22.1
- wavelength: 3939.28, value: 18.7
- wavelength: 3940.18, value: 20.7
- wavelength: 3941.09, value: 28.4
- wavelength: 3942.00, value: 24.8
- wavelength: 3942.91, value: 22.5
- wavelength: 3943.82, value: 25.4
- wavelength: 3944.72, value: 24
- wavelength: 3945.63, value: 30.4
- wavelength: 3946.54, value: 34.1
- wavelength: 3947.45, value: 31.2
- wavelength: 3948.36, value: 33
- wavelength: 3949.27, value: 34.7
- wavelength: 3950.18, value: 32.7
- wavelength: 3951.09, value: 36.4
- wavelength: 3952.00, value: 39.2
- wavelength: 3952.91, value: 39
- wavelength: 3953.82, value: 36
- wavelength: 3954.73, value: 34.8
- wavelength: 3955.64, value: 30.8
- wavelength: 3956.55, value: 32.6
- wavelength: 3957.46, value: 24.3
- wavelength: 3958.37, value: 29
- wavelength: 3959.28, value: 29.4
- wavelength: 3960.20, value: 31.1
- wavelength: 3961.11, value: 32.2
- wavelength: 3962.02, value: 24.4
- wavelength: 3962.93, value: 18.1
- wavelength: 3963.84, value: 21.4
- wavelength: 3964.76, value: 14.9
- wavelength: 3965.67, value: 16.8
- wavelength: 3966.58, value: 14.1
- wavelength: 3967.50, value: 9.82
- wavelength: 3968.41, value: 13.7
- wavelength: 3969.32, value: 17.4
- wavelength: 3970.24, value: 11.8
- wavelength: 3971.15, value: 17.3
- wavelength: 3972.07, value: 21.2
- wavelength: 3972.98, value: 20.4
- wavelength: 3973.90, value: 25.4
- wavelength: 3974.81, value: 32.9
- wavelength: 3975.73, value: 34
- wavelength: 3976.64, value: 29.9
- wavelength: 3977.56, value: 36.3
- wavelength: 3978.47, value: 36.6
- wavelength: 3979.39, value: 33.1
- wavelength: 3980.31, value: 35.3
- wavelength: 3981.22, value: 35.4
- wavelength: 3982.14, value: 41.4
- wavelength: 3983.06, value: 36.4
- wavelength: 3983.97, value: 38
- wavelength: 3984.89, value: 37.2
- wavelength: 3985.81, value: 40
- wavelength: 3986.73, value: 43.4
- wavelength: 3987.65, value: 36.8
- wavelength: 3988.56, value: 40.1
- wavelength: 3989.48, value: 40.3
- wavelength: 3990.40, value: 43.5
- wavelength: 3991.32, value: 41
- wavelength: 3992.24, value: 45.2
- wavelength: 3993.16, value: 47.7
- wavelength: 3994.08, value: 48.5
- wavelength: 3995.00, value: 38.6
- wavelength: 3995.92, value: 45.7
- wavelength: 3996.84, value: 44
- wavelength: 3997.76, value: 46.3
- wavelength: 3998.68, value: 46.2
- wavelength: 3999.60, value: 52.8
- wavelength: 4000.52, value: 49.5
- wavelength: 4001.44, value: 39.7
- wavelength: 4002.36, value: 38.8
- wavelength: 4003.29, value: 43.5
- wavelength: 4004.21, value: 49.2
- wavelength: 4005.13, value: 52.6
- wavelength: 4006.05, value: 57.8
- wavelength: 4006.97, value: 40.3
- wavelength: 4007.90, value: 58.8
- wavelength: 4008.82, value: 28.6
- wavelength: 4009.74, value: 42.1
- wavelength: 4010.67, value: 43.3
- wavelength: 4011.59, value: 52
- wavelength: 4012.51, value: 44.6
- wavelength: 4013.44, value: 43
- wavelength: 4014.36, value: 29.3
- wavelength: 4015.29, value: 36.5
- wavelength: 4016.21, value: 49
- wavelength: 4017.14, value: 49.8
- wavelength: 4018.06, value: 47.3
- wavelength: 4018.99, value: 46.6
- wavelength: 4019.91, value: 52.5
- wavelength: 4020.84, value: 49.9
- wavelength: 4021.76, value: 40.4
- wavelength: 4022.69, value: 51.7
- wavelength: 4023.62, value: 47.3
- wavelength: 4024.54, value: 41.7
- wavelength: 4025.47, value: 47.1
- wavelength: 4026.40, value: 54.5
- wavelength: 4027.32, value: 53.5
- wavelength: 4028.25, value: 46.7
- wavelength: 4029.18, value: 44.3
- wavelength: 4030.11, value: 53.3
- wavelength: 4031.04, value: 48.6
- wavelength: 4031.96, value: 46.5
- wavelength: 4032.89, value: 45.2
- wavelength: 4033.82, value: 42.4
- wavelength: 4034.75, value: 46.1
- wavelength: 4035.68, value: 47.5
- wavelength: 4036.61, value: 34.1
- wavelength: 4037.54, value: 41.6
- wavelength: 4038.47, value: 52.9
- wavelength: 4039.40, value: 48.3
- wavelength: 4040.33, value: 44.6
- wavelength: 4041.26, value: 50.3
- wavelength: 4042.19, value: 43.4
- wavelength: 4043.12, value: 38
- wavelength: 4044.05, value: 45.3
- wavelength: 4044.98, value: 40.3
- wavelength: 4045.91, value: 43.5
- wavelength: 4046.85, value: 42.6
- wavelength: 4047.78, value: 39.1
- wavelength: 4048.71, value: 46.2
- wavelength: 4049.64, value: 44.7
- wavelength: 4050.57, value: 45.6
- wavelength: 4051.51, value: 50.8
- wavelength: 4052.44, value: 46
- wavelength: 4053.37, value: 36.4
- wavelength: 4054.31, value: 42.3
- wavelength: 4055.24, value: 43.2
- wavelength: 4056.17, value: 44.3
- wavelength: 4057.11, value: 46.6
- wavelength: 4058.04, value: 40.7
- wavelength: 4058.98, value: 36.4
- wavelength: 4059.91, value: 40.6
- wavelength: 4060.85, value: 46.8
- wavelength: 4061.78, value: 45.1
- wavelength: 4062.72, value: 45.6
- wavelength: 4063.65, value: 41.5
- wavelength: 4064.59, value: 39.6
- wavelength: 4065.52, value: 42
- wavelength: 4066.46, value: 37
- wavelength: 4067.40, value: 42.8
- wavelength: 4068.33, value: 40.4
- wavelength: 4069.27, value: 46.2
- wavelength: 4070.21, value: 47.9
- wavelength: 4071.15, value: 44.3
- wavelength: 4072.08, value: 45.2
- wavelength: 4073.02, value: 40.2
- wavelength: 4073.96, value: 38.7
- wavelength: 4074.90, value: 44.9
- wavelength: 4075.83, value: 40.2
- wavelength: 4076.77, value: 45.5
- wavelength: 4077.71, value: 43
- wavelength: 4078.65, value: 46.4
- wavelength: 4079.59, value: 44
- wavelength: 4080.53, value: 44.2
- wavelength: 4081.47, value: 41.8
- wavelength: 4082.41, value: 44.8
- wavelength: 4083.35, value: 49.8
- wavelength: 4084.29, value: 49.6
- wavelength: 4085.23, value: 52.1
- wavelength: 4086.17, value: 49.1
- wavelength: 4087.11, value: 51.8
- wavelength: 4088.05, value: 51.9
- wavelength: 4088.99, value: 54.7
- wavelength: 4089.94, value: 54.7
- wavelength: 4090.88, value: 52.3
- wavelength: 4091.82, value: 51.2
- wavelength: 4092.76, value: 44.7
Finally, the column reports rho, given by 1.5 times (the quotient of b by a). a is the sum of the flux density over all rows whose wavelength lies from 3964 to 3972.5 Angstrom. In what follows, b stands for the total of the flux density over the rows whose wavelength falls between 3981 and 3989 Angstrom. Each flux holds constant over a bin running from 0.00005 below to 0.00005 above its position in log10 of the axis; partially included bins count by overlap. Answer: 3.8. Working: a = 137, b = 349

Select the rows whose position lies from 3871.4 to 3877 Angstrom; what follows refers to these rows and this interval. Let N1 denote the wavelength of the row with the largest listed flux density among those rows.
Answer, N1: 3873.62 Angstrom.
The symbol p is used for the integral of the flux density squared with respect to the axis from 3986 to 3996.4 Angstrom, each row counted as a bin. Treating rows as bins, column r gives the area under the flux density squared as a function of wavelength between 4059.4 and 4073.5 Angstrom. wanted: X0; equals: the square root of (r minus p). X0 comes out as 84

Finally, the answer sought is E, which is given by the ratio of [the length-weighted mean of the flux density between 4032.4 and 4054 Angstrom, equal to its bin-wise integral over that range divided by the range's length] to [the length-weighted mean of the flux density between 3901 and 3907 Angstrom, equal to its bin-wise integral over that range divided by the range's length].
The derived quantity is 1.53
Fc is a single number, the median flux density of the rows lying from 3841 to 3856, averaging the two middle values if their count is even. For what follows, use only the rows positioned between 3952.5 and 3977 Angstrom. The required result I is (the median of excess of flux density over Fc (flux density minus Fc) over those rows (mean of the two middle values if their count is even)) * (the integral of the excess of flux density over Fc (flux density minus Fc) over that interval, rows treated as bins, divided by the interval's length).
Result 6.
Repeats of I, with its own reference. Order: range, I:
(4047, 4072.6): 478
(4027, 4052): 548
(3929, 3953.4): 1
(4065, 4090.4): 547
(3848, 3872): 1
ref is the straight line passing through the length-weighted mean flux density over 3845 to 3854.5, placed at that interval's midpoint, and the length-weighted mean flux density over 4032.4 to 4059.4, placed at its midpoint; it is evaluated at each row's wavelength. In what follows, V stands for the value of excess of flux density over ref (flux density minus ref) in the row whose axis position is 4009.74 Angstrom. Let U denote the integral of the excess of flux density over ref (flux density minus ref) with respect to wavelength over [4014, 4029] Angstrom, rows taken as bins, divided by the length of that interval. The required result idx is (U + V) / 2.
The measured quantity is 4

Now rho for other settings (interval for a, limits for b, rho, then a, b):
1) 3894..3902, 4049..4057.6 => 2.1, 283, 400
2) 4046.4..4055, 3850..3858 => 0.7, 394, 195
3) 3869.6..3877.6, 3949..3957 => 2.1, 227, 316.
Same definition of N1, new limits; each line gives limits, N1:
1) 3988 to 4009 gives 4007.90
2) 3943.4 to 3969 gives 3952.00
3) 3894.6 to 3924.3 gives 3910.36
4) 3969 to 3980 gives 3978.47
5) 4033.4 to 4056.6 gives 4038.47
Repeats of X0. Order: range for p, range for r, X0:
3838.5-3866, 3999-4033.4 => 250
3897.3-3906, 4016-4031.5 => 169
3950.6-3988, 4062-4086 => 110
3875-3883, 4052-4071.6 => 175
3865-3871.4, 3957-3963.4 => 34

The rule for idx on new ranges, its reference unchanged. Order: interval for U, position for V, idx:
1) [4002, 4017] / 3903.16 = 3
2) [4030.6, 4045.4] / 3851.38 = 1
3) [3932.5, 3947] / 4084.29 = -5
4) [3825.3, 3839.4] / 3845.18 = -4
